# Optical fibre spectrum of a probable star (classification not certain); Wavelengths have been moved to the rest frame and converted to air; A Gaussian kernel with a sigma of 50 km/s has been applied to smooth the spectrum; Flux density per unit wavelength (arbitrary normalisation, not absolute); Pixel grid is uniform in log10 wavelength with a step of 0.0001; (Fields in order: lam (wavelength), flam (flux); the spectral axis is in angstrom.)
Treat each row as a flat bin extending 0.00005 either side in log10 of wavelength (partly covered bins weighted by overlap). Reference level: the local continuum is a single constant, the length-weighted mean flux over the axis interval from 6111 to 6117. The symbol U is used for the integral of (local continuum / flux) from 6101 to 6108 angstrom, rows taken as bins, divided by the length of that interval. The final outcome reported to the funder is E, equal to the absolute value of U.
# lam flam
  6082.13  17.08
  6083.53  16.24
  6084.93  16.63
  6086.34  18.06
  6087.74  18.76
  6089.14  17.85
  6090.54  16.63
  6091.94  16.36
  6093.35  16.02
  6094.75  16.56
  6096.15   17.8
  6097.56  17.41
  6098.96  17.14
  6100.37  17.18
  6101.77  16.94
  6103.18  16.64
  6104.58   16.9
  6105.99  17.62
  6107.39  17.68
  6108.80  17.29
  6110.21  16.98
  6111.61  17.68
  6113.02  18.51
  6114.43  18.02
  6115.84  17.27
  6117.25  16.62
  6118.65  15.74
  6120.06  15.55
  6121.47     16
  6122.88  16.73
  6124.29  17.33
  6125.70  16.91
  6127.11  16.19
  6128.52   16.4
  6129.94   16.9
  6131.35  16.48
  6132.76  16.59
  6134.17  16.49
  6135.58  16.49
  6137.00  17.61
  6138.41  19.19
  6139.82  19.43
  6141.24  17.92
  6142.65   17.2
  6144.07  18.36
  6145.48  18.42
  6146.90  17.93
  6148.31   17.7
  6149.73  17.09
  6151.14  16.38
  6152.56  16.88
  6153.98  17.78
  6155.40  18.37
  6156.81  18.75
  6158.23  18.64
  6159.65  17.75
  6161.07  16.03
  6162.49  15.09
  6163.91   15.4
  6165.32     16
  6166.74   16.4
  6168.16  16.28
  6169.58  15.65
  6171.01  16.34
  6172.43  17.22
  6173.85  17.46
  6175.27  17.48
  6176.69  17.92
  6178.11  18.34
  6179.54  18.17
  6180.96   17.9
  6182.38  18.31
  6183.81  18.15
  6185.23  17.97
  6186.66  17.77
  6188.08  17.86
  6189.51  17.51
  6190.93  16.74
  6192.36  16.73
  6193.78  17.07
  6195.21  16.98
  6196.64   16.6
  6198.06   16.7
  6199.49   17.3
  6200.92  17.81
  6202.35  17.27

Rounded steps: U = 1.04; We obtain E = 1.04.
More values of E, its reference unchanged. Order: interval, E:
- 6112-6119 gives 1.03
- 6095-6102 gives 1.03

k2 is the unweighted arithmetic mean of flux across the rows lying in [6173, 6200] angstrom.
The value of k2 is 17.5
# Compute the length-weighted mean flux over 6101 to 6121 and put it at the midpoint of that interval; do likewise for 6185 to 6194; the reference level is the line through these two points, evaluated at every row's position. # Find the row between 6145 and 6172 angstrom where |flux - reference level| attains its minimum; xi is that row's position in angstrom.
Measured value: 6149.73 angstrom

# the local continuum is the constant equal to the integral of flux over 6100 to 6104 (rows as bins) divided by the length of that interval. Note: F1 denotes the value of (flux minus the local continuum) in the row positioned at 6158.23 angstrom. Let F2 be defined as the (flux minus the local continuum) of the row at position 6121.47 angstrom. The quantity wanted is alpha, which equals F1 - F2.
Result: 2.6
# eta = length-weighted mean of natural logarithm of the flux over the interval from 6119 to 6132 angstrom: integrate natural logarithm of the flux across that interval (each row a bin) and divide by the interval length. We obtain 2.80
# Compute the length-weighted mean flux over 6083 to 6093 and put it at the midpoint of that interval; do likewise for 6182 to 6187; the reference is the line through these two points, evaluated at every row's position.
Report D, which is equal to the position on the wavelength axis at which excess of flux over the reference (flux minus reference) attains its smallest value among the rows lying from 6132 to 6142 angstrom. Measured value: 6135.58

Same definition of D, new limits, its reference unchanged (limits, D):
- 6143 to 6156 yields 6151.14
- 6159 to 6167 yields 6162.49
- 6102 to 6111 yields 6103.18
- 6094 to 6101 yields 6094.75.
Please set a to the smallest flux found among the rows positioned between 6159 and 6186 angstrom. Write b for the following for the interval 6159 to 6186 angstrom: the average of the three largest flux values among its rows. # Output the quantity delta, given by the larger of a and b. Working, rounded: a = 15.09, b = 18.3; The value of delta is 18.27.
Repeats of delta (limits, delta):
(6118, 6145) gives 18.99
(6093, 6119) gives 18.11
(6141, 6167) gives 18.60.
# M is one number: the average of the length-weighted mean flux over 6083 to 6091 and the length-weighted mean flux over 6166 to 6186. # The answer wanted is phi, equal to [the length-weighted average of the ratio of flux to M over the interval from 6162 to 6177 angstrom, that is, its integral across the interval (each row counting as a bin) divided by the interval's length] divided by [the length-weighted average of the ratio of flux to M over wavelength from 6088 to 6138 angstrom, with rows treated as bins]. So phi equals 0.97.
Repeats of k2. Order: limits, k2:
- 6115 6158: 17.2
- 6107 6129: 16.9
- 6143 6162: 17.7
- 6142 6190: 17.4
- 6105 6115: 17.7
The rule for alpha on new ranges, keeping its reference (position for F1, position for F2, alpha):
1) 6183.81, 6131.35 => 1.7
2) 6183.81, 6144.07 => -0.2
